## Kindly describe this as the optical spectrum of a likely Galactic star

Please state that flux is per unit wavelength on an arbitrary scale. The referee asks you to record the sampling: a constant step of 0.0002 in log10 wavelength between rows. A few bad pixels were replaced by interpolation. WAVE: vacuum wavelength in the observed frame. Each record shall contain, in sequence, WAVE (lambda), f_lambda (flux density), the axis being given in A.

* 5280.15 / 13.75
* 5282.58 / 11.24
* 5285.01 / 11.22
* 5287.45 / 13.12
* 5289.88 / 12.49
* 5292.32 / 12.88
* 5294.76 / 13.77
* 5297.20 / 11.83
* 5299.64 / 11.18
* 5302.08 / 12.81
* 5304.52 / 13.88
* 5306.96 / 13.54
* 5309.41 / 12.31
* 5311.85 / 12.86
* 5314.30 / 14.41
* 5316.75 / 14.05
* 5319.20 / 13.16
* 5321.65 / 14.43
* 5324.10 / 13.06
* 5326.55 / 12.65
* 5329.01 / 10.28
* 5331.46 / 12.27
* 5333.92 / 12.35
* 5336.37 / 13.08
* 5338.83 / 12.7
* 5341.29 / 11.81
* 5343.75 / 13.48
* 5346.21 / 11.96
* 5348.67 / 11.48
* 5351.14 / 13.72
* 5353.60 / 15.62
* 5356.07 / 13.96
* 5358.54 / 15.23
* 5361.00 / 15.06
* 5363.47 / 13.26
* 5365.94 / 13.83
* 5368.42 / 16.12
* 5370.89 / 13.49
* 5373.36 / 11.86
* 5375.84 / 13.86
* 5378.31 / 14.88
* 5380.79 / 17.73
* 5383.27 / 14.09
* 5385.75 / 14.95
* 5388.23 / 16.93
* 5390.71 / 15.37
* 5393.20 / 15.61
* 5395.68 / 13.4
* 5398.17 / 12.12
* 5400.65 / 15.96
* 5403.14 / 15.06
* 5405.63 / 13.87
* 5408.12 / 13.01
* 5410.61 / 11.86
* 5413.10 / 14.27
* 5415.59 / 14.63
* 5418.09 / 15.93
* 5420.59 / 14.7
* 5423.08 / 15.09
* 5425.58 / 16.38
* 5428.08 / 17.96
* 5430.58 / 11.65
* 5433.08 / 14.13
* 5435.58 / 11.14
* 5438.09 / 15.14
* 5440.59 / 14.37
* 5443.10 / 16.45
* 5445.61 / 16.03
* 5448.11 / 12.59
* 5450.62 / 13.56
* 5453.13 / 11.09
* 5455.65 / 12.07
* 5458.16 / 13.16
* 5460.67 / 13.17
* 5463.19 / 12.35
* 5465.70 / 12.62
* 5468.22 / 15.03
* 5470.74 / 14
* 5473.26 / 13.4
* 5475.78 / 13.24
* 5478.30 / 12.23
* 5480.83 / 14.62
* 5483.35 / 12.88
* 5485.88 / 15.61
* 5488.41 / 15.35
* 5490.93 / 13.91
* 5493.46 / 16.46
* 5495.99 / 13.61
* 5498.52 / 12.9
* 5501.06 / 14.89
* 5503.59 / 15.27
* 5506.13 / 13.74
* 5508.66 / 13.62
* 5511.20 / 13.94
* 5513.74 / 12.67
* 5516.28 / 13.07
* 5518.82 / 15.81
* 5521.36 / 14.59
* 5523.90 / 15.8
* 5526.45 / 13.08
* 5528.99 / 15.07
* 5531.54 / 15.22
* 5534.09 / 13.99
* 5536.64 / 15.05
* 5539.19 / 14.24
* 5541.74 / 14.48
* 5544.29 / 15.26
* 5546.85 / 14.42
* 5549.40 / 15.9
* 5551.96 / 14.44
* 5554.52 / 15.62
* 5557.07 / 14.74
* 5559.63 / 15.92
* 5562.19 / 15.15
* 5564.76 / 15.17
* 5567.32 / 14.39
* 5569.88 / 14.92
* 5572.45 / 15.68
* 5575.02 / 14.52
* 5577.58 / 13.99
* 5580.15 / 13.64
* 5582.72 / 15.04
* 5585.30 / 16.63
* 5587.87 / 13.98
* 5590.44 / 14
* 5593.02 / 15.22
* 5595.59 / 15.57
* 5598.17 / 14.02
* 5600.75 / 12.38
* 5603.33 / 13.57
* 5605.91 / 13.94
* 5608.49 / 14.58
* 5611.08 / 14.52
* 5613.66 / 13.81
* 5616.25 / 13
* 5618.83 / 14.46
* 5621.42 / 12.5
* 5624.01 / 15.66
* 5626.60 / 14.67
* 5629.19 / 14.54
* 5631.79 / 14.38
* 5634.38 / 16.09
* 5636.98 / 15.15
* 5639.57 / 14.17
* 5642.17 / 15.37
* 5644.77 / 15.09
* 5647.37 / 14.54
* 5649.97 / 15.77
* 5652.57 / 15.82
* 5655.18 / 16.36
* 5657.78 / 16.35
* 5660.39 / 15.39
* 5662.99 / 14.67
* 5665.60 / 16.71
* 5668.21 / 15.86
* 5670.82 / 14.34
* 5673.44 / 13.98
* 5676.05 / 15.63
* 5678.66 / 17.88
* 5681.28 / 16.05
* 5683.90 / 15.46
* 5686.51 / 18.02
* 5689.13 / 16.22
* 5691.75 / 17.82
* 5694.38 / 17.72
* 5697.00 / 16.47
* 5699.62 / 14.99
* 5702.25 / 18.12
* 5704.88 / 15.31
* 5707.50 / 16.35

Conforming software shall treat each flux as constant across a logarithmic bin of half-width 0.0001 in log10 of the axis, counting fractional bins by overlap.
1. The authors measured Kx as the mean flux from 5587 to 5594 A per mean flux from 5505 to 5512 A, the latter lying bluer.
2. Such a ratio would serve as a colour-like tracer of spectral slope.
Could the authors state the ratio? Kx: 1.05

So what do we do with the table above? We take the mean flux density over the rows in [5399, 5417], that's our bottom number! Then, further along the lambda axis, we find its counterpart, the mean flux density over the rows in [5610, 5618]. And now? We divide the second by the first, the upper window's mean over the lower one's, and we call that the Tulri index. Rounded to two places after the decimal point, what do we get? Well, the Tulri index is 0.98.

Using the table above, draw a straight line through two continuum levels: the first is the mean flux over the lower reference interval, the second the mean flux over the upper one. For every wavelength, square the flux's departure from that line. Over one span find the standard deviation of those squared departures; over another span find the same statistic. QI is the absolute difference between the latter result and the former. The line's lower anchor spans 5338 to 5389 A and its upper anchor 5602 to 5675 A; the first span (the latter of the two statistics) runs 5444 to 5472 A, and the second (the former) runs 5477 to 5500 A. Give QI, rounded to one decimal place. 1.3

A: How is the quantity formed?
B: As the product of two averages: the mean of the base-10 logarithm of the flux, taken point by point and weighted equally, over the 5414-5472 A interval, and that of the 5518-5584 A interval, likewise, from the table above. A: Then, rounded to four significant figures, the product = 1.340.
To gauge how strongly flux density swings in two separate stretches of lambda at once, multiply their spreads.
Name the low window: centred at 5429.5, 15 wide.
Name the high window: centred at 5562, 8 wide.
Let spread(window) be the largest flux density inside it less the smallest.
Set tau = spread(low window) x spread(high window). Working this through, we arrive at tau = 5.3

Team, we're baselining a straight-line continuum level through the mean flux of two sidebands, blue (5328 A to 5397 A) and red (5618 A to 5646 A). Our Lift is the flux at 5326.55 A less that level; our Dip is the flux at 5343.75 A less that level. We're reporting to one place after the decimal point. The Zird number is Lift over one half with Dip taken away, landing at -1.3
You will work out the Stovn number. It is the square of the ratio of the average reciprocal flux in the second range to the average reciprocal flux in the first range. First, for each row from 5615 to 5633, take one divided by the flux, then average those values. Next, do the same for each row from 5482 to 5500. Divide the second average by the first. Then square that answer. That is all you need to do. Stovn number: 0.98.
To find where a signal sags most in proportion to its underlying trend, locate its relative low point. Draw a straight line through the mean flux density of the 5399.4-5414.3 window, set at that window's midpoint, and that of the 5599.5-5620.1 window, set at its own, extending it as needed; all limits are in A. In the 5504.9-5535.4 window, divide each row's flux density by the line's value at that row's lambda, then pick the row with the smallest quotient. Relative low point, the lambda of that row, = 5513.74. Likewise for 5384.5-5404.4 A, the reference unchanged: 5398.17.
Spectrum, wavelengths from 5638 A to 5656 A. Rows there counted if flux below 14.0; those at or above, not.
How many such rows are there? 0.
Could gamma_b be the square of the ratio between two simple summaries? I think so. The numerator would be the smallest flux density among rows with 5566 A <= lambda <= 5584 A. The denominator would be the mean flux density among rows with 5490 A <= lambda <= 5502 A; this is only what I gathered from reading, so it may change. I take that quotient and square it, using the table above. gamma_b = 0.90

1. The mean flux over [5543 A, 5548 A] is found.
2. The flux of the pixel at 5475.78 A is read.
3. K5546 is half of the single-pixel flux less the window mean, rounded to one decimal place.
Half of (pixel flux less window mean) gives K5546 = -0.8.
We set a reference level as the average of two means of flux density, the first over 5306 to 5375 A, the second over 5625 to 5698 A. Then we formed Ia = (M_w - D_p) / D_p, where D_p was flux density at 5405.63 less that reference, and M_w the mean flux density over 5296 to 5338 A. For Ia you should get -21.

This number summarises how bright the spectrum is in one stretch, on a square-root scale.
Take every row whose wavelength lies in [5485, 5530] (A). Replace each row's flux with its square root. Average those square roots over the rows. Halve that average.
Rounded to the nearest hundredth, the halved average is 1.90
